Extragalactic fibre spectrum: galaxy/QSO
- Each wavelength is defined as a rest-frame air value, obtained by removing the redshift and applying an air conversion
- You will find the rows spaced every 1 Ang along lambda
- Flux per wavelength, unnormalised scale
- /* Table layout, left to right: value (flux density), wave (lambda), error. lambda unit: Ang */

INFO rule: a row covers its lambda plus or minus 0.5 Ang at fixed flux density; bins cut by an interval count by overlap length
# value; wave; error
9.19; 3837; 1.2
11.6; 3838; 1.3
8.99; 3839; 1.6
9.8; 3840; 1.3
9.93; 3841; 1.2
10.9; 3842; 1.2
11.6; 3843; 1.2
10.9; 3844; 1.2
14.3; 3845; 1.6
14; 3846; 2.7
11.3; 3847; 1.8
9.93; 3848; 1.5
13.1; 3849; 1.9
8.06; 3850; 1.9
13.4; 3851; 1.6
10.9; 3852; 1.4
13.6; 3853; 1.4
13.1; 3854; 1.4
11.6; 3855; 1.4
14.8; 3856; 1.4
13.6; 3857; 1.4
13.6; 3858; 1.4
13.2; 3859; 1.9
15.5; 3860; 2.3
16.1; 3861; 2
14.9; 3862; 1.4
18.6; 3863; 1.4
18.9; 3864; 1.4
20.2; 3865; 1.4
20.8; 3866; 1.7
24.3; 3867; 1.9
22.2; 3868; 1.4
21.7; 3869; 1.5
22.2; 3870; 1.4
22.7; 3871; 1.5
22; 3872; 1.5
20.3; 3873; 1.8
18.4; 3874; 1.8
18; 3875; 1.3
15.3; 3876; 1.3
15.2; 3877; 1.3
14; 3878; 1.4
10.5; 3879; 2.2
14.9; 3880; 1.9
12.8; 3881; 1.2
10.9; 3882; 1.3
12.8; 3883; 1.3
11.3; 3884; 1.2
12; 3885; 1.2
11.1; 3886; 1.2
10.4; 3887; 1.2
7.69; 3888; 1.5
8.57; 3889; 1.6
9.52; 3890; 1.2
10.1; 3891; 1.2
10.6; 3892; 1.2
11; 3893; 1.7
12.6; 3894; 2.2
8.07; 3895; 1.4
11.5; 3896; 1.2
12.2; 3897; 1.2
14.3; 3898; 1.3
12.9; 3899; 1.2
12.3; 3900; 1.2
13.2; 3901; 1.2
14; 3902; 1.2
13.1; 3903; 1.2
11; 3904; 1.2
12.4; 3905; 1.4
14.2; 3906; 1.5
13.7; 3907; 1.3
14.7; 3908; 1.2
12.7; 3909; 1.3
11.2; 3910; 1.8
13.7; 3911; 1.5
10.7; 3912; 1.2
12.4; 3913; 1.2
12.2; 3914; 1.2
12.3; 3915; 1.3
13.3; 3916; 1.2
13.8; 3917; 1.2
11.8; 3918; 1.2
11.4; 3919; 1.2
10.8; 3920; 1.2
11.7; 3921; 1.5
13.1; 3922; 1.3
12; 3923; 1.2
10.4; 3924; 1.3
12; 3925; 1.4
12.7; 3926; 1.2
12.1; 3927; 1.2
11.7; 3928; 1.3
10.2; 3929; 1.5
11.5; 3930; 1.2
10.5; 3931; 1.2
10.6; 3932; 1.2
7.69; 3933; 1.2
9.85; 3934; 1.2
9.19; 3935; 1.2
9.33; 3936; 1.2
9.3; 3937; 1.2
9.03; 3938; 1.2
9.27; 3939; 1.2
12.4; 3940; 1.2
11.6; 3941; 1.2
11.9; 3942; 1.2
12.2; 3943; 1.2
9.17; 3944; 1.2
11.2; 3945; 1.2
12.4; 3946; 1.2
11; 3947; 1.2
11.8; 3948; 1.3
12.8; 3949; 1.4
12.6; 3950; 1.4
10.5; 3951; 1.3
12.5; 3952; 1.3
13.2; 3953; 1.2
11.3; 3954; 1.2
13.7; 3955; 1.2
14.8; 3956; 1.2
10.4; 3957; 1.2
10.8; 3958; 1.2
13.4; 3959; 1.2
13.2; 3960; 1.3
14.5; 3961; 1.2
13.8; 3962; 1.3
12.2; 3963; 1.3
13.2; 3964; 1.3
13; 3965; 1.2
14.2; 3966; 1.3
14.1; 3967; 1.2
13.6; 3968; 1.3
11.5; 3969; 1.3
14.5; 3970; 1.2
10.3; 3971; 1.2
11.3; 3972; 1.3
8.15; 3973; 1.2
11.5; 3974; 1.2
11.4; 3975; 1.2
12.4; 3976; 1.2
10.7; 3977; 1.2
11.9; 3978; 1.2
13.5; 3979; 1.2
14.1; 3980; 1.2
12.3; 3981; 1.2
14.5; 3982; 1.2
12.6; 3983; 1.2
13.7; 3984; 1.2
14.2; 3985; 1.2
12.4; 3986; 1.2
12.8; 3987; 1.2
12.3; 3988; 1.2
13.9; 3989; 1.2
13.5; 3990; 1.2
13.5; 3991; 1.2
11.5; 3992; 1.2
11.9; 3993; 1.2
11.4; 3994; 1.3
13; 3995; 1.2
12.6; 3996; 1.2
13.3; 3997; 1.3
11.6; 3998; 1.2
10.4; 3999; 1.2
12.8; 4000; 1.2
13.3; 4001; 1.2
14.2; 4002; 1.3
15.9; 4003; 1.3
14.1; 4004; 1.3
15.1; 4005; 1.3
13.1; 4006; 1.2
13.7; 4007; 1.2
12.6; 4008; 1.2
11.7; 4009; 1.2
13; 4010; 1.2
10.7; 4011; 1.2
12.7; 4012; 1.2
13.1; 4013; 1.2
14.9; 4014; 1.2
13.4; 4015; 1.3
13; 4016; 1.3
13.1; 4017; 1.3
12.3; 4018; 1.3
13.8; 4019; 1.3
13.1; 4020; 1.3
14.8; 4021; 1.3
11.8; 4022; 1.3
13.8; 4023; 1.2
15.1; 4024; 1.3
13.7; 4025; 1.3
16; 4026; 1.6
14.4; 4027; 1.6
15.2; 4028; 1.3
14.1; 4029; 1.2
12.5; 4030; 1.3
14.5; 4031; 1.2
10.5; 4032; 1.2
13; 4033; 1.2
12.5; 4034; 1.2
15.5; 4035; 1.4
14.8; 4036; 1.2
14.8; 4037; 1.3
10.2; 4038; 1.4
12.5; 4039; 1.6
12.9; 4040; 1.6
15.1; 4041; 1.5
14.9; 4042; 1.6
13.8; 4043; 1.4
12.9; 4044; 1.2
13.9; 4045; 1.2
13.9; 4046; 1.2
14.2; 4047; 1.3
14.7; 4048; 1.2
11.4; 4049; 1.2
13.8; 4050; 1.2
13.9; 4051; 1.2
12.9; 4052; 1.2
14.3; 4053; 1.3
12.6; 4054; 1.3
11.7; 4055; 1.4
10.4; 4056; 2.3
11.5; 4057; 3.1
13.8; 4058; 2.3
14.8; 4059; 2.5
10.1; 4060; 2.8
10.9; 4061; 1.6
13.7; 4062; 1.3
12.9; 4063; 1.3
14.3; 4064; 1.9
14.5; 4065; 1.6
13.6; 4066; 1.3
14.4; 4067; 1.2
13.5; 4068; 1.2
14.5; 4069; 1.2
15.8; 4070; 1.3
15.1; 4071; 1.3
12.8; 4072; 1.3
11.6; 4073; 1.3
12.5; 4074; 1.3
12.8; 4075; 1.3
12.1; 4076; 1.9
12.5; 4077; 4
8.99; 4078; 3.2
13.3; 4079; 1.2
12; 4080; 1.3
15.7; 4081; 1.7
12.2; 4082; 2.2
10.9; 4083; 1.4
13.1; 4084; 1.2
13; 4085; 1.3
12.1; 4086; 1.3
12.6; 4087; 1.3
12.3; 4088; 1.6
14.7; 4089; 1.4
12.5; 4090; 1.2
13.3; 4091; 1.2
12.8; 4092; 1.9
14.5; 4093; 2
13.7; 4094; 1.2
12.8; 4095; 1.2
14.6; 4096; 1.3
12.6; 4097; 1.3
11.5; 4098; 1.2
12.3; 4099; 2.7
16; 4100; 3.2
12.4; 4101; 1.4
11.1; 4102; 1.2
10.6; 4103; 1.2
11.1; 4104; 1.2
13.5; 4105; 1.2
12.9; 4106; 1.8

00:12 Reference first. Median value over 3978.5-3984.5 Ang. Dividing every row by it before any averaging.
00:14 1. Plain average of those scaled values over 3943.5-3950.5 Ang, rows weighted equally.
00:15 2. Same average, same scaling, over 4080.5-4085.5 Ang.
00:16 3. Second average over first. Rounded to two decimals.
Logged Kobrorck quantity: 1.12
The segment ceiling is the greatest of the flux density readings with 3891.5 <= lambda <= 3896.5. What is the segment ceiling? 12.6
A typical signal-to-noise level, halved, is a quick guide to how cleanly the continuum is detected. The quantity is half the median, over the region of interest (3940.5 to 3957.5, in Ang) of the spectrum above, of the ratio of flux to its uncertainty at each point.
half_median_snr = 4.7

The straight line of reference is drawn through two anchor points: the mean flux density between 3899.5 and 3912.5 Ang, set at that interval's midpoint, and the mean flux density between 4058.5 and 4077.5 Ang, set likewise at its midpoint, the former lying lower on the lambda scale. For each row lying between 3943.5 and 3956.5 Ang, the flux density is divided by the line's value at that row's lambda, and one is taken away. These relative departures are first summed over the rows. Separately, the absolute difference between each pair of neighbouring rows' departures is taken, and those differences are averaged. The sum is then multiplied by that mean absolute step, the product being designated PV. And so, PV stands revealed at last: -0.10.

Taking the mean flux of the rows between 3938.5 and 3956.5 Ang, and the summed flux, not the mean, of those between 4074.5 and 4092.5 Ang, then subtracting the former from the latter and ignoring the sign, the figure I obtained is 215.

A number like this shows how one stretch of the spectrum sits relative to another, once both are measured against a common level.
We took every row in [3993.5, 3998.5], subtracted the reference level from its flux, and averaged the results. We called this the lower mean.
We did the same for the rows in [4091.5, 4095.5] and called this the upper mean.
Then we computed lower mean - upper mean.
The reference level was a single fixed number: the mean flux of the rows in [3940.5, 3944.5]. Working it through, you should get -1.1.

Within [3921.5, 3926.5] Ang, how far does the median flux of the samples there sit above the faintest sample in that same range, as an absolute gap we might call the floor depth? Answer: 1.6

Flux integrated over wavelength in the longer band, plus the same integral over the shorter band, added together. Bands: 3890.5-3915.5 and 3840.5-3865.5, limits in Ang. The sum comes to 643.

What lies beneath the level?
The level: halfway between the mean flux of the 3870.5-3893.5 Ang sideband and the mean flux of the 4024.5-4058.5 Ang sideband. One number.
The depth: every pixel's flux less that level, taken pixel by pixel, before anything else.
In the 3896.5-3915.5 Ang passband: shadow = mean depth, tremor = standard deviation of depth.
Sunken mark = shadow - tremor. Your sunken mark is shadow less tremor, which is -1.8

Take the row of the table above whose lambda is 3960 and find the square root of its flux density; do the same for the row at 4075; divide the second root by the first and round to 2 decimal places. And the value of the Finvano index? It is 0.98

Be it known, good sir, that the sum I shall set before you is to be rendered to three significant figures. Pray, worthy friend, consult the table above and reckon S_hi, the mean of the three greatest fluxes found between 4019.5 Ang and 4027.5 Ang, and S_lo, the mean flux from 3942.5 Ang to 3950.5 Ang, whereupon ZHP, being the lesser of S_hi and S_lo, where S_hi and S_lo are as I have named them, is 11.6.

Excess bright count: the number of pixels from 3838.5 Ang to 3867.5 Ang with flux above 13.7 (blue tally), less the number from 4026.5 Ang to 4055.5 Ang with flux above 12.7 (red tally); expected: -10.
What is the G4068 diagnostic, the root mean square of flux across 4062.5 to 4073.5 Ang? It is 14.0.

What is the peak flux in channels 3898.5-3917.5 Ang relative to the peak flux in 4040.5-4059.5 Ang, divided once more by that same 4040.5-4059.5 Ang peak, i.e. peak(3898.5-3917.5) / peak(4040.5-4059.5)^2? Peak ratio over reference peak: 0.0645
